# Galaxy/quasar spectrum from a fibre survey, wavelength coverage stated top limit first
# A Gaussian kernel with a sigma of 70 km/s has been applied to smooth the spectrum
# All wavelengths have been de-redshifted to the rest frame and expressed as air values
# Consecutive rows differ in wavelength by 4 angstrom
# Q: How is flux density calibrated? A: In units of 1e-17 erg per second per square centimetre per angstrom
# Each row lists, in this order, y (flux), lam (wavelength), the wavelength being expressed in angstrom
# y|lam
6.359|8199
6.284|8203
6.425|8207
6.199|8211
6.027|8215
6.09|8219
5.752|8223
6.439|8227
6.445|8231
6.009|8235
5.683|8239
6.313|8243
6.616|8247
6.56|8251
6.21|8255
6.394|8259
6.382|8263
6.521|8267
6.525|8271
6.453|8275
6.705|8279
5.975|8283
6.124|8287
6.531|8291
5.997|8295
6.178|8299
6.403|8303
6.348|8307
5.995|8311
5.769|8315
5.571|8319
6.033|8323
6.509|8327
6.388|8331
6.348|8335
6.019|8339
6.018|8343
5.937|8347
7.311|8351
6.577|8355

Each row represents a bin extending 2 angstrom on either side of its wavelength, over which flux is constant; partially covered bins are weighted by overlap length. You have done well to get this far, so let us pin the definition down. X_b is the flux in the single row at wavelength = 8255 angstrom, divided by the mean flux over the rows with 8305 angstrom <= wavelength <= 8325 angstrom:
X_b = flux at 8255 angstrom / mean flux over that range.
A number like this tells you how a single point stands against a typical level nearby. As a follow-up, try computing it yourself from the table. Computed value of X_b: 1.04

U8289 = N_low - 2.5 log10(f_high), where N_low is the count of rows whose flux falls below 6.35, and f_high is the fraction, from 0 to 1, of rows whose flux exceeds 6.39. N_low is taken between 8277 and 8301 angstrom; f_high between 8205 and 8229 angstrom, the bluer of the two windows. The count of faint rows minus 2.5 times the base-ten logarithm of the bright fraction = 5.2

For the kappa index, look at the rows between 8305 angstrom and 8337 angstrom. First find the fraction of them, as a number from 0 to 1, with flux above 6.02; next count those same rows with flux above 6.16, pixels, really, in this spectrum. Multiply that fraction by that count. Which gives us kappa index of 2.5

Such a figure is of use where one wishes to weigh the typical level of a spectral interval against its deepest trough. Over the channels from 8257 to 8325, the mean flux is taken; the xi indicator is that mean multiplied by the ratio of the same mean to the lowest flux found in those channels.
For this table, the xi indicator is 7.0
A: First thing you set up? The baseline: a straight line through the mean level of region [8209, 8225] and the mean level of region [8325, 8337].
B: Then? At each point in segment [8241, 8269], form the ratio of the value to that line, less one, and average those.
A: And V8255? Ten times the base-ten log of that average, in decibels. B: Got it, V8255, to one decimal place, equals -13.4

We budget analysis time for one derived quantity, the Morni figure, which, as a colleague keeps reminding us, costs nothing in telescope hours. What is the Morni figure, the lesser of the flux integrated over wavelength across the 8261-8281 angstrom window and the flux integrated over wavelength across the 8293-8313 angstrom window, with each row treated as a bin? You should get 124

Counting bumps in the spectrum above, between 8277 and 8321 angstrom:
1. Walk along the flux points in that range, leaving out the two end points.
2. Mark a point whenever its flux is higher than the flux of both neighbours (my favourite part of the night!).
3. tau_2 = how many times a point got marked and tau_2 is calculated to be 2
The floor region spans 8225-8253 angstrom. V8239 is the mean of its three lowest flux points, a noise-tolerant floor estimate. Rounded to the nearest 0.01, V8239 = 6.00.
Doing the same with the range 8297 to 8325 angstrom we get 5.78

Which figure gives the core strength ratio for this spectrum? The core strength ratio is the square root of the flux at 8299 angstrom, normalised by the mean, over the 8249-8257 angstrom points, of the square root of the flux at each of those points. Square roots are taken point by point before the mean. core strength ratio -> 0.98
